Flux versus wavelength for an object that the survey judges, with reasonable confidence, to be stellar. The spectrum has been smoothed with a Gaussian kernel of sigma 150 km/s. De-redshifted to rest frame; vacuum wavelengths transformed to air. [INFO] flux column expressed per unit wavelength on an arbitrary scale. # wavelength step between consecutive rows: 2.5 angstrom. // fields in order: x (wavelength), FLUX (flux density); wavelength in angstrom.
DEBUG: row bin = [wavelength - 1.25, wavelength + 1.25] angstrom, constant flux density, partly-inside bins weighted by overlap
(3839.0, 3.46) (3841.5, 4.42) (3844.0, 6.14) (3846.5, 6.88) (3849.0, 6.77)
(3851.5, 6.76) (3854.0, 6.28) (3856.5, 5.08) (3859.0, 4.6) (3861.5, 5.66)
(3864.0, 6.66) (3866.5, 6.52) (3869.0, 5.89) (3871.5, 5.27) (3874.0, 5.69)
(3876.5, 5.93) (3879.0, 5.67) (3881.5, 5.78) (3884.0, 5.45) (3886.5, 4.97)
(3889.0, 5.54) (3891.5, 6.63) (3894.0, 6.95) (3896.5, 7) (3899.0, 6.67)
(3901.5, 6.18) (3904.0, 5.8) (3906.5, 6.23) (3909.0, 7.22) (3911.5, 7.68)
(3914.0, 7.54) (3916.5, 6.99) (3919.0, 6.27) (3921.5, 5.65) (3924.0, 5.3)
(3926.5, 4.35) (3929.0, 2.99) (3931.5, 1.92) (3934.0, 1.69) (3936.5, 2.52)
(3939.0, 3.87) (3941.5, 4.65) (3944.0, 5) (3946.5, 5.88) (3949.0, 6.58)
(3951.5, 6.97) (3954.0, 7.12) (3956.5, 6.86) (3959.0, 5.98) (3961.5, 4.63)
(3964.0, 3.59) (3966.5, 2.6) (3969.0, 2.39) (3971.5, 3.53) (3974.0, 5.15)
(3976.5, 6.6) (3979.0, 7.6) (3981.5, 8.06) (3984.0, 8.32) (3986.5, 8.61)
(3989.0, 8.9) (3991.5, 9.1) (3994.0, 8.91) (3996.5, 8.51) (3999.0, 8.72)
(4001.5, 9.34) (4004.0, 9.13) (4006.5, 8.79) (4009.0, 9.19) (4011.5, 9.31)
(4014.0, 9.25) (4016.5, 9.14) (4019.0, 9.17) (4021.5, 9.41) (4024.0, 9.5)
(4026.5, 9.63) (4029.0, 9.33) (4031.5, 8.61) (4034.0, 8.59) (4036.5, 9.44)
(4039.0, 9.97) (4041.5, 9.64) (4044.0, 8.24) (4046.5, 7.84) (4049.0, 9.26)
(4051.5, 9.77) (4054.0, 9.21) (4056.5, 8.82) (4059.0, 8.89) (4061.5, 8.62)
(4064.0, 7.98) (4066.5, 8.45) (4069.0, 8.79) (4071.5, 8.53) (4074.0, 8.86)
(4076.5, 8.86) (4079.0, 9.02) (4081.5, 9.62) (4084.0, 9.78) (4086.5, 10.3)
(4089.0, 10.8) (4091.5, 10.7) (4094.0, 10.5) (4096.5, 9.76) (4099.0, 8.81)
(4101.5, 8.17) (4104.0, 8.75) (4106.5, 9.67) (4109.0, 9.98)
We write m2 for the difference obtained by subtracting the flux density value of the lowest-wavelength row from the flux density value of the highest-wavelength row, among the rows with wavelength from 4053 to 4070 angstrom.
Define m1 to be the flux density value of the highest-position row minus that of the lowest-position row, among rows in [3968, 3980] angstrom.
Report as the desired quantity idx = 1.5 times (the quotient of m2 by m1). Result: -0.12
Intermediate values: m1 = 5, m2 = -0.4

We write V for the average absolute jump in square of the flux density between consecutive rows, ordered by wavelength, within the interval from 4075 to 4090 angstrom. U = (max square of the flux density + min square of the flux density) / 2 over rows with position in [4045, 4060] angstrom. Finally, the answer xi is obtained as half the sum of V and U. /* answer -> 43.0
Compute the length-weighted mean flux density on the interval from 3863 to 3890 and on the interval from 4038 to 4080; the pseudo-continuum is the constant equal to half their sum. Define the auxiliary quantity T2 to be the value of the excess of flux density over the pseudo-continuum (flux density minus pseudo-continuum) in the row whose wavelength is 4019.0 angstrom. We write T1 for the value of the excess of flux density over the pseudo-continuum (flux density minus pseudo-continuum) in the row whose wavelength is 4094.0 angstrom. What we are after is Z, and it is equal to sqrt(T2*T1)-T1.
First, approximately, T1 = 3.2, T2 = 1.9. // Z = -0.75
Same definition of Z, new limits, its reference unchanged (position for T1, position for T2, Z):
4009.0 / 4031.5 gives -0.32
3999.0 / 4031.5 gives -0.06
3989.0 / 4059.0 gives -0.01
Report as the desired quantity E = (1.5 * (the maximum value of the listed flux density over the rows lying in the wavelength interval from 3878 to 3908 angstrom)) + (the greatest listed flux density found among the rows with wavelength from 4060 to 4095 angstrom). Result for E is 21.3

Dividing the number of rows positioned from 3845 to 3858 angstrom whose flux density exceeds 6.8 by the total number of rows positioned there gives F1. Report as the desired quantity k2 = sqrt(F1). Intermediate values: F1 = 0.2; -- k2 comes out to 0.45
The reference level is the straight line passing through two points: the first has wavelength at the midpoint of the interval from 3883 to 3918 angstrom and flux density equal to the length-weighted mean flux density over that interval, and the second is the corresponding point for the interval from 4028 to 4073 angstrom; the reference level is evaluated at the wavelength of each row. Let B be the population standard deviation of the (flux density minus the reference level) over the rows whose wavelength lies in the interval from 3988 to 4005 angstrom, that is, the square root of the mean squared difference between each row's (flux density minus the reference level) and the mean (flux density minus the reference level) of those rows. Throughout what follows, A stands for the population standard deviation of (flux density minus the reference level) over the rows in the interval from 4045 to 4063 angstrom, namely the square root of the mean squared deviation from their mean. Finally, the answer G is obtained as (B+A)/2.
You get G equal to 0.40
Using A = 0.6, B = 0.25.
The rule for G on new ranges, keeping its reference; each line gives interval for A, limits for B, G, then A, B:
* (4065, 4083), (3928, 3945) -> 0.72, 0.3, 1.14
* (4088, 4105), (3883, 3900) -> 0.88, 1.1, 0.70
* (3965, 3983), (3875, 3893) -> 1.28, 2.1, 0.46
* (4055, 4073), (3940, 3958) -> 0.58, 0.3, 0.85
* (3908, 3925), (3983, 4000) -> 0.59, 0.9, 0.24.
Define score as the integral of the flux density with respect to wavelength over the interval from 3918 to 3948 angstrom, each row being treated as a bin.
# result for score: 125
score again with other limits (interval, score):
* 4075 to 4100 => 245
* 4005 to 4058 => 485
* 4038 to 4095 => 526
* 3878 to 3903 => 152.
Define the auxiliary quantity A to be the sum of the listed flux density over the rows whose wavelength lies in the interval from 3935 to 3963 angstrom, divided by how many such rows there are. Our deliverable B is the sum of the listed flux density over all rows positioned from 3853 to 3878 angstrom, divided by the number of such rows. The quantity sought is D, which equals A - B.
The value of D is 0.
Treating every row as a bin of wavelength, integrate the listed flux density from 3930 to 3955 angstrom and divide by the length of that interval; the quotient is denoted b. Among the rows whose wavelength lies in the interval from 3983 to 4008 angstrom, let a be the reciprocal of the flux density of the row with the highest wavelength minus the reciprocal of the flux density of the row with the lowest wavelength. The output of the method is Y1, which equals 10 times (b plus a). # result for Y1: 46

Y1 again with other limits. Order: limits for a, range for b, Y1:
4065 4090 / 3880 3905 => 61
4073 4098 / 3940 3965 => 57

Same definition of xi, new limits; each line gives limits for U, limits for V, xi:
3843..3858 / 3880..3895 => 21.5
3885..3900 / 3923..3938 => 21.3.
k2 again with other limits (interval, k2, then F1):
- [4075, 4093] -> 1.00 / 1.0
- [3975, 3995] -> 0.94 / 0.9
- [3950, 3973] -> 0.58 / 0.3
